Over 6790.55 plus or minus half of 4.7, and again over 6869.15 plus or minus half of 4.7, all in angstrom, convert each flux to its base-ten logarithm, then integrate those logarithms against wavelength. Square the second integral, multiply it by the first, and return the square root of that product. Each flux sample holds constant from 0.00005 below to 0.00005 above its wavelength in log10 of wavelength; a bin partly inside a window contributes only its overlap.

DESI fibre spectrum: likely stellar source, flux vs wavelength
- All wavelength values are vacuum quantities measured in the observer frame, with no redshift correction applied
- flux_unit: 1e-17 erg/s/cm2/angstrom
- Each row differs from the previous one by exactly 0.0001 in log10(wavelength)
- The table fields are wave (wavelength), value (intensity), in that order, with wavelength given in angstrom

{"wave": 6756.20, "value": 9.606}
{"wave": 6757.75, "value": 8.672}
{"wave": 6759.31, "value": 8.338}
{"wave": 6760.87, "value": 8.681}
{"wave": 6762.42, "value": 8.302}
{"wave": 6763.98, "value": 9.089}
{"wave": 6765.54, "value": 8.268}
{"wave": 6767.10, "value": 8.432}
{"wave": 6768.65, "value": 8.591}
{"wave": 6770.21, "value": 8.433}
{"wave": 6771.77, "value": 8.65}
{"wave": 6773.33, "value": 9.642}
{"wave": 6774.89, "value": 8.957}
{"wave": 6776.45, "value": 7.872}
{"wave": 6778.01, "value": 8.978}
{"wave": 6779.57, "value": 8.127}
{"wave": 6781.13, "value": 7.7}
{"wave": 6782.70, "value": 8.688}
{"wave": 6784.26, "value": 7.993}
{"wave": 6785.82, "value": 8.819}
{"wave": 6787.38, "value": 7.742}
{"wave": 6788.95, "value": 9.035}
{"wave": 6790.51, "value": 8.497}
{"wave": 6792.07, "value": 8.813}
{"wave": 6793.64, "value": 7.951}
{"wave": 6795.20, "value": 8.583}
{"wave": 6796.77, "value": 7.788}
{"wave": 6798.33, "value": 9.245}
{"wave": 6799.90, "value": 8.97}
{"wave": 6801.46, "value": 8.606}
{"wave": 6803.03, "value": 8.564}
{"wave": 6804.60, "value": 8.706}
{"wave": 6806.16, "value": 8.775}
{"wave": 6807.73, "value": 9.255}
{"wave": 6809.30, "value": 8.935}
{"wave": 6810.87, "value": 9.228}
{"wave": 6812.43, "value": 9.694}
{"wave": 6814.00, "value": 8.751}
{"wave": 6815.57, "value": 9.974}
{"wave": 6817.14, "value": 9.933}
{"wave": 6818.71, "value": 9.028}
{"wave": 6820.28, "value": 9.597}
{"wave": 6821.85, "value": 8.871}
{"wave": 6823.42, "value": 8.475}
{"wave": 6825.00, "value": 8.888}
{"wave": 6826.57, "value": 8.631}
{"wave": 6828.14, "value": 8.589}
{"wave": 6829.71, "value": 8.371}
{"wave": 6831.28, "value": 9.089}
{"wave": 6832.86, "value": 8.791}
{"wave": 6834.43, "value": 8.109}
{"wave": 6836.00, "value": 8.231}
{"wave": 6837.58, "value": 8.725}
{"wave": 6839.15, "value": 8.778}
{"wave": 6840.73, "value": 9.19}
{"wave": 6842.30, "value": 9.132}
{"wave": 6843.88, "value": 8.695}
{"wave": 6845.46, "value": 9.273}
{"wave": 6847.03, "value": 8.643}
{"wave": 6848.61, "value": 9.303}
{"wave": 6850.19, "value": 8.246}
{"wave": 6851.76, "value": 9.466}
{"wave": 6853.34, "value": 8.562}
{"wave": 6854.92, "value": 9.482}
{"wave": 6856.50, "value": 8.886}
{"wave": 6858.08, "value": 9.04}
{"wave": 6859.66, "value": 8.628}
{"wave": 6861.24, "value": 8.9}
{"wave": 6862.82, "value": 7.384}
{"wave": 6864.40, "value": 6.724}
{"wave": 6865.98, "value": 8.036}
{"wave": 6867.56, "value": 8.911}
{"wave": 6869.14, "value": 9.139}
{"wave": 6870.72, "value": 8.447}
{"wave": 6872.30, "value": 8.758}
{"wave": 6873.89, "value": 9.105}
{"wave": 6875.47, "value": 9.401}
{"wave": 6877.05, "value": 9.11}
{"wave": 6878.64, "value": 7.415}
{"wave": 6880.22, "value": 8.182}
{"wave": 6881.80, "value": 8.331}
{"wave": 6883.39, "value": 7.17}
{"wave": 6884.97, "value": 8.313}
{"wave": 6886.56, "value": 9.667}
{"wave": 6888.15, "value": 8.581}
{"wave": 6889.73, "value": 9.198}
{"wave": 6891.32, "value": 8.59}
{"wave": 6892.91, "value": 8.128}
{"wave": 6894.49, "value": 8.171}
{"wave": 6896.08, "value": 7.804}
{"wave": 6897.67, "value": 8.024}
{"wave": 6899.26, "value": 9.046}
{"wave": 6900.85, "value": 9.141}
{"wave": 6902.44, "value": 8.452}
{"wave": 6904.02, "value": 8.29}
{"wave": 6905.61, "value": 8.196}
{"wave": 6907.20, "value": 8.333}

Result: 9.4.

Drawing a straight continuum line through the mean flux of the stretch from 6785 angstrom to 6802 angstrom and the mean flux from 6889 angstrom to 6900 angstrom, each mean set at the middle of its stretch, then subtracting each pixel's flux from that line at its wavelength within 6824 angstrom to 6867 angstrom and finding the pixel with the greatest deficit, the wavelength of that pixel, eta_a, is 6864.40 angstrom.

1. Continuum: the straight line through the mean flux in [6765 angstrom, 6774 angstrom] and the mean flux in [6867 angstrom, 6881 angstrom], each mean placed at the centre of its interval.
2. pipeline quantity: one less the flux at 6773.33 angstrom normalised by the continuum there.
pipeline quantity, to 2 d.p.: -0.11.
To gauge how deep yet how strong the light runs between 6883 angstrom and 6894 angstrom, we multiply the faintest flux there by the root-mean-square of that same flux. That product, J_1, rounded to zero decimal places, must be 61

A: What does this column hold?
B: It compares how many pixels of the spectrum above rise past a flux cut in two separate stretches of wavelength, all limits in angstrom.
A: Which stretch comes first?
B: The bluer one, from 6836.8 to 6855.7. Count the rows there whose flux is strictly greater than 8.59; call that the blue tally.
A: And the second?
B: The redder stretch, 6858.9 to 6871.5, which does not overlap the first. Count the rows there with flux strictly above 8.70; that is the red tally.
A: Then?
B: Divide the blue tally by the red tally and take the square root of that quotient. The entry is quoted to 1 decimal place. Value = 1.8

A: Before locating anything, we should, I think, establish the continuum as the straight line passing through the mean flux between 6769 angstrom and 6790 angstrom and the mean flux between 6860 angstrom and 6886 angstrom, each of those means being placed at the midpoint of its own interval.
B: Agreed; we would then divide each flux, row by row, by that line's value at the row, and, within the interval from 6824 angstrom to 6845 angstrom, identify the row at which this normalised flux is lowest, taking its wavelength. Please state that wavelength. 6834.43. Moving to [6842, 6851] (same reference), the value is 6850.19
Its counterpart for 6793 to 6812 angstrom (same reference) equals 6796.77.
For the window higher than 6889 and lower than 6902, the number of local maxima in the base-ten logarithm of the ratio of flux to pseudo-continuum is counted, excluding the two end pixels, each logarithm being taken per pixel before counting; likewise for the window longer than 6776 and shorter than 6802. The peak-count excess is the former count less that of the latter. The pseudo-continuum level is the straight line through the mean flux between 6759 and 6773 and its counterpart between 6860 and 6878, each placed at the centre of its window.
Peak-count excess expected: -6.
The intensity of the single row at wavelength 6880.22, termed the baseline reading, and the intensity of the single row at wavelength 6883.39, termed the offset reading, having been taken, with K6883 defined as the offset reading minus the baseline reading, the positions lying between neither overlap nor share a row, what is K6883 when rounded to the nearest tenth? -1.0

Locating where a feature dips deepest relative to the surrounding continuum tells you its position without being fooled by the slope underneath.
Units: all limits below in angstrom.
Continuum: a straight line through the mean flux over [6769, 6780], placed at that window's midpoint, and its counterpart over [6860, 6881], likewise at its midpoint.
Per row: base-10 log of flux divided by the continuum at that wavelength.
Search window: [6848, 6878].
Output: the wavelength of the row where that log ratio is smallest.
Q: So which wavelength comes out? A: 6864.40 angstrom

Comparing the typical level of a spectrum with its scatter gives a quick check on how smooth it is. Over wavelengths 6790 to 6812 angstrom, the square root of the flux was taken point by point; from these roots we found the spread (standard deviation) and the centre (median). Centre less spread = 2.88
